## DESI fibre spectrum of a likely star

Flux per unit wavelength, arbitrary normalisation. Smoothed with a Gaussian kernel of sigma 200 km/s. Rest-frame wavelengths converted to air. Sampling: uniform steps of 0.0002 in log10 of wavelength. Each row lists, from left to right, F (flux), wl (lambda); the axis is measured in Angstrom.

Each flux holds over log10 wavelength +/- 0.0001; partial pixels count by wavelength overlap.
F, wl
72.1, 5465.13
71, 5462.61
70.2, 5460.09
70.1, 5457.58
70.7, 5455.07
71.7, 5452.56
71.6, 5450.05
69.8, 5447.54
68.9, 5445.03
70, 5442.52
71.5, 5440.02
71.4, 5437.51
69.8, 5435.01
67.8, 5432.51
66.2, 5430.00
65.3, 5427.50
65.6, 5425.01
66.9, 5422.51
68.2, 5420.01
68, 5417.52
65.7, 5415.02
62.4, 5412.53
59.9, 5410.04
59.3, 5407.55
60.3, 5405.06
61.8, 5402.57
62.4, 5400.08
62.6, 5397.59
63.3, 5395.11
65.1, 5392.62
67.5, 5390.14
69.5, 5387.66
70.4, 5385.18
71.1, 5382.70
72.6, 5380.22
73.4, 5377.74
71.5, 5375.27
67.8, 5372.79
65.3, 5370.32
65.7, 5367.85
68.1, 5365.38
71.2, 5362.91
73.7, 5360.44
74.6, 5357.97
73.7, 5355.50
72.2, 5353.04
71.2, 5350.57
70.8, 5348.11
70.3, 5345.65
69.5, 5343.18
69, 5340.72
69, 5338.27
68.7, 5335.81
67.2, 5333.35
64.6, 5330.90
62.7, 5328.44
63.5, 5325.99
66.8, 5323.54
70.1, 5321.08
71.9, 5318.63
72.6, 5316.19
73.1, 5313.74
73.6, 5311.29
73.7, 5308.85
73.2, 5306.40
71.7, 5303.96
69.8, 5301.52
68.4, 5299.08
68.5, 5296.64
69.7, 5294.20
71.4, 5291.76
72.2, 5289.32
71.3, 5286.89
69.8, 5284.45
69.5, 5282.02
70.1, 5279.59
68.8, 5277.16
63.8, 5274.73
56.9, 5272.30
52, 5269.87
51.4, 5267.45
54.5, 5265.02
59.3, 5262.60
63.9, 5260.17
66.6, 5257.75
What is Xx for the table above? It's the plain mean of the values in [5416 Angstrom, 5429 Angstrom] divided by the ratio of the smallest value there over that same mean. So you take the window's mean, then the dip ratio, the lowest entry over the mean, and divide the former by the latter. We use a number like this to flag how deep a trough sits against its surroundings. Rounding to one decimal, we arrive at 68.3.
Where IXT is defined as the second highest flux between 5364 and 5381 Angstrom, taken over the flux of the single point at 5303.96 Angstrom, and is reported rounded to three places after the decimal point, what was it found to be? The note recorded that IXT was 1.013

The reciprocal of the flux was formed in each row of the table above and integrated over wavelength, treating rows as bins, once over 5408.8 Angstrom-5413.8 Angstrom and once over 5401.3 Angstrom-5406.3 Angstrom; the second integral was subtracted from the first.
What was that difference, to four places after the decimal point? 0.0000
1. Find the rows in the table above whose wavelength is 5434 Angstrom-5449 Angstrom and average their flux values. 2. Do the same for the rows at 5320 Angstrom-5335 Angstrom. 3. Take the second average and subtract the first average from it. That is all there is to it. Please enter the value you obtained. -4.4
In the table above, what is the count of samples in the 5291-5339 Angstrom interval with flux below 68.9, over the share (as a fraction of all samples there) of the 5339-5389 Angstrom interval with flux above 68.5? 10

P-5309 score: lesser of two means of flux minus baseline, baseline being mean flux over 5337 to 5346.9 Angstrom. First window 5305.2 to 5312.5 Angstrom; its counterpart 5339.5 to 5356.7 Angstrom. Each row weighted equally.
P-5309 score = 1.5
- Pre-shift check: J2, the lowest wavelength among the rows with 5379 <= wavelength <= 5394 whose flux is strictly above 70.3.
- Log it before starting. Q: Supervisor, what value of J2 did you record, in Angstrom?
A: 5380.22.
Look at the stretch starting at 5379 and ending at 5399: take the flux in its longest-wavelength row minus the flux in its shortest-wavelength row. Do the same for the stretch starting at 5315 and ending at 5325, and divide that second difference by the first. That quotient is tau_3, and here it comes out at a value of 1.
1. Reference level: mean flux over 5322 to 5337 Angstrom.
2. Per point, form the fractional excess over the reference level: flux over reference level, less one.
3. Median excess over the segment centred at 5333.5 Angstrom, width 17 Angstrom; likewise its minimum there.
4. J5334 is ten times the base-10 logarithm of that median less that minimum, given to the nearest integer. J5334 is -12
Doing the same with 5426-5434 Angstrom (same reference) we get -19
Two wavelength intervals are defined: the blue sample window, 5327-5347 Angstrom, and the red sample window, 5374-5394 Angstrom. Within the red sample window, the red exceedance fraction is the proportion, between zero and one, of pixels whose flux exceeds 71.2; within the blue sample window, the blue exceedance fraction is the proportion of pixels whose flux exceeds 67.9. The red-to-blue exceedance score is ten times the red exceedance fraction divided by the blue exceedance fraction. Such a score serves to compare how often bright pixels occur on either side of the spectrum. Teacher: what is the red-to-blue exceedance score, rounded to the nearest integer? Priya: 6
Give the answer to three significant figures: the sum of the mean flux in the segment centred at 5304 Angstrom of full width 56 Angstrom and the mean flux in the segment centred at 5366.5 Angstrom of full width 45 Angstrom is 141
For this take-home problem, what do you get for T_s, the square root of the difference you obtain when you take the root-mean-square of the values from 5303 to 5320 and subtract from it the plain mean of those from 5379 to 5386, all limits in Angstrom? 1.2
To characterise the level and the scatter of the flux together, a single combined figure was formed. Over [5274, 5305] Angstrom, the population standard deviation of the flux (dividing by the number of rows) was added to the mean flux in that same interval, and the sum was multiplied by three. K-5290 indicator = 215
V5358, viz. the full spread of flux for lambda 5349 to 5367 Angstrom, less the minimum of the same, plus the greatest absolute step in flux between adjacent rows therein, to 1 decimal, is -58.5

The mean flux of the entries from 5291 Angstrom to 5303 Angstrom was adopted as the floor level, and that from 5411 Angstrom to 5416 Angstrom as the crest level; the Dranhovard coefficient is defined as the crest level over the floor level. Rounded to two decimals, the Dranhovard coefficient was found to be 0.92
